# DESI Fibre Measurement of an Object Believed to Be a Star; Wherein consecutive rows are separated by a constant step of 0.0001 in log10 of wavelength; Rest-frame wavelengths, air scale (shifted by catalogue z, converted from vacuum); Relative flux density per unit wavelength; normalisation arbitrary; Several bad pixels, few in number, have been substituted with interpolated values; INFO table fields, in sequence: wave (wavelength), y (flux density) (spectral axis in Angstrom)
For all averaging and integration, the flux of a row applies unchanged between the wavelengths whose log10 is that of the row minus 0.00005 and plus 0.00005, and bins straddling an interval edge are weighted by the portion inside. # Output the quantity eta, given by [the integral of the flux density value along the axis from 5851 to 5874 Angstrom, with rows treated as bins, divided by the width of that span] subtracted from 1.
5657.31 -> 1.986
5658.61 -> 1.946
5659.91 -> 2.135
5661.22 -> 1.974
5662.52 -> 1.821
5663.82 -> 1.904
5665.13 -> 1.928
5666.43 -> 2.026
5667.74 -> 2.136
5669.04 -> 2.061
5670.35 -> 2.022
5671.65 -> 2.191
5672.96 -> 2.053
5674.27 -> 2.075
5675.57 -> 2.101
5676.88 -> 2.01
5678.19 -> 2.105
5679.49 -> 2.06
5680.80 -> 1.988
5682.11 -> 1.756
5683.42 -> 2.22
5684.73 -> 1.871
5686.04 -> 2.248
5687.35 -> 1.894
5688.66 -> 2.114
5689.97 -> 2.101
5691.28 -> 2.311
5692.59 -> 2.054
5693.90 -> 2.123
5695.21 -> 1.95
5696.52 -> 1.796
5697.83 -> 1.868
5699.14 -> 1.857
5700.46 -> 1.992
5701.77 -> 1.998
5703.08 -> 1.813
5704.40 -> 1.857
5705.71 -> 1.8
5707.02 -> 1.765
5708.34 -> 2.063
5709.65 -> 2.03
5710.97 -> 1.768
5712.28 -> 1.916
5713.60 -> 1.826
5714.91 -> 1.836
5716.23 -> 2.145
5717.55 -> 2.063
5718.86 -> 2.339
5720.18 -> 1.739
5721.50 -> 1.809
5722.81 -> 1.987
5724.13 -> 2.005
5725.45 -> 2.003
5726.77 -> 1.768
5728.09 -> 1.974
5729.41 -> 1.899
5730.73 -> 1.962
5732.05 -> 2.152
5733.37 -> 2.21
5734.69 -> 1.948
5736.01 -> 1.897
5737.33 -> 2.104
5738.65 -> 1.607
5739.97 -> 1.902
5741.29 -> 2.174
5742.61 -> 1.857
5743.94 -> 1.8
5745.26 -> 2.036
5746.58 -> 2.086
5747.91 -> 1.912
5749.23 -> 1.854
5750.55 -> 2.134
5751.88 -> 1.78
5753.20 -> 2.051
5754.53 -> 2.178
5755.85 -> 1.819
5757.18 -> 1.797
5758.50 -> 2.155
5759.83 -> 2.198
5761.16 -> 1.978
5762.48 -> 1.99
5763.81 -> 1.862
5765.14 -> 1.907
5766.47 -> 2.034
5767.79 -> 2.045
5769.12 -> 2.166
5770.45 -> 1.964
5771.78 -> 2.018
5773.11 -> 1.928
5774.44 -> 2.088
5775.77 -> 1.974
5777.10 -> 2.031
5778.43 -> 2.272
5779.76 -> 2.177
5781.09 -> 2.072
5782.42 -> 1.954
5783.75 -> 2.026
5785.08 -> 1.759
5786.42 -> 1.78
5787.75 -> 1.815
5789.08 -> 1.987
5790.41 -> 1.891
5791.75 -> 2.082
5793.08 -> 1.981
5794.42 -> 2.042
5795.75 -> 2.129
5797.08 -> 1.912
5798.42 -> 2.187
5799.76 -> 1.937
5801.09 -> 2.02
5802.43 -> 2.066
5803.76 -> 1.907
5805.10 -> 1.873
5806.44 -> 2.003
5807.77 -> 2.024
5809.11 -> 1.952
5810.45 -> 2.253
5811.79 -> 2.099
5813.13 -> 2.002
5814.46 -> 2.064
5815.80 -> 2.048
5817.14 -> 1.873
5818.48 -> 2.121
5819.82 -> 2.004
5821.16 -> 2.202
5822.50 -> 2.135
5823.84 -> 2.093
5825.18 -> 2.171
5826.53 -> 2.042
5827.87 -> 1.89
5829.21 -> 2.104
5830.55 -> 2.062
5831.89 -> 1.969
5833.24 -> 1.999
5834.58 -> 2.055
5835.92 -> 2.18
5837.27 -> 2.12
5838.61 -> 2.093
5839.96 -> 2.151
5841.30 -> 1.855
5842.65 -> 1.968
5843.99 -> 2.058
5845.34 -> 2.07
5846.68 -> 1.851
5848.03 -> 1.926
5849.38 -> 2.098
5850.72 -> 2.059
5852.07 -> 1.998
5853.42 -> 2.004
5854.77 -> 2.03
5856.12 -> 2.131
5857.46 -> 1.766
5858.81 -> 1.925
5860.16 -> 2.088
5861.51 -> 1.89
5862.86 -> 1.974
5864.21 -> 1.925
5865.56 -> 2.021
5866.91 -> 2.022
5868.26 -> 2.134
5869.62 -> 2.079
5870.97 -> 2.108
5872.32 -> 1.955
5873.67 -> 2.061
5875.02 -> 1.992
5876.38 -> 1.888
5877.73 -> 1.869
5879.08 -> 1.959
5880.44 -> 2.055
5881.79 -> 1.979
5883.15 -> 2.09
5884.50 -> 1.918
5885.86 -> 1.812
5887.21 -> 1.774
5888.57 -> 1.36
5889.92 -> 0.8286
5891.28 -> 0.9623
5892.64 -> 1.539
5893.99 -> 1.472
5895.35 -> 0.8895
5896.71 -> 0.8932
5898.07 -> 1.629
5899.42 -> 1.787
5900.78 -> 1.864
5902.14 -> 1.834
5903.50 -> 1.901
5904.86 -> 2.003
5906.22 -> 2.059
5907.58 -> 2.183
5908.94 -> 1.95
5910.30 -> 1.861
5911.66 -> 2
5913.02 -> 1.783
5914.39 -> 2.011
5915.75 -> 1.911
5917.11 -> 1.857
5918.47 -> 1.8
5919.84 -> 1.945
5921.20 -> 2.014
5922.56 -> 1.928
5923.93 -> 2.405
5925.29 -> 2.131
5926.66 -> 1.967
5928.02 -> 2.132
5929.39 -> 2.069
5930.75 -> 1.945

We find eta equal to -1.01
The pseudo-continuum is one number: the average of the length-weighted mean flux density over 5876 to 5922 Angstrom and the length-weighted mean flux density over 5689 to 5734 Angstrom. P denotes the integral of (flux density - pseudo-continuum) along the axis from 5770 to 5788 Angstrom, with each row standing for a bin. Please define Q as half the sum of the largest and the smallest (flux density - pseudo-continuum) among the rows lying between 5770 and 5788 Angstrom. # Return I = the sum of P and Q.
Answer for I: 2.6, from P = 2.4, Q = 0.16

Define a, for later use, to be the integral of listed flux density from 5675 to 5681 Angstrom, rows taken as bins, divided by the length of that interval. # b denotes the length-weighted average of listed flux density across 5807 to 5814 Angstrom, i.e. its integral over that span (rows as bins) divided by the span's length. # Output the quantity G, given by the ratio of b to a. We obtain 1.005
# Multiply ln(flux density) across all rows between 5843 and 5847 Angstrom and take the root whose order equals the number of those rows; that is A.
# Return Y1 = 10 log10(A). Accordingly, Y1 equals -1.63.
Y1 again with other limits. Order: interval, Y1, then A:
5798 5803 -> -1.45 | 0.72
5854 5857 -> -1.36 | 0.73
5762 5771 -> -1.62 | 0.69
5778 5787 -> -1.64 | 0.69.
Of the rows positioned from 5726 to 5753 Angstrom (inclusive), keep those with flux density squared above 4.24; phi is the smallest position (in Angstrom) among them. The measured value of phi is 5732.05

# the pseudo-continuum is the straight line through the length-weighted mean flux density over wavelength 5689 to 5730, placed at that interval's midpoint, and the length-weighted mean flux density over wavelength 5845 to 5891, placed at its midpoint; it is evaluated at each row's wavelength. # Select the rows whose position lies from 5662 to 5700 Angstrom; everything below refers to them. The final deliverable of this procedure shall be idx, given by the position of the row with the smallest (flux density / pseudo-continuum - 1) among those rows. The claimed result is 5682.11 Angstrom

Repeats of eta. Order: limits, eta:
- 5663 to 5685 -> -1.03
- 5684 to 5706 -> -0.98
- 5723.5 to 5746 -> -0.96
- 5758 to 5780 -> -1.04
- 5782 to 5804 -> -0.97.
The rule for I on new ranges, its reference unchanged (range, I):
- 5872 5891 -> -1.5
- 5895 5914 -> -1.9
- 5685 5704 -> 2.9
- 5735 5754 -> 1.6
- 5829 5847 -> 3.4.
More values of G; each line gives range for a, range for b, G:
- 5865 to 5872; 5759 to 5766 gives 0.963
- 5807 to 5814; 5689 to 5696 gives 1.018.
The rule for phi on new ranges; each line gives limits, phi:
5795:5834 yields 5795.75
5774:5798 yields 5774.44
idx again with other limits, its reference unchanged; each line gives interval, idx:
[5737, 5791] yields 5738.65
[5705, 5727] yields 5720.18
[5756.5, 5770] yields 5757.18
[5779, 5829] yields 5785.08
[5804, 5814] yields 5805.10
